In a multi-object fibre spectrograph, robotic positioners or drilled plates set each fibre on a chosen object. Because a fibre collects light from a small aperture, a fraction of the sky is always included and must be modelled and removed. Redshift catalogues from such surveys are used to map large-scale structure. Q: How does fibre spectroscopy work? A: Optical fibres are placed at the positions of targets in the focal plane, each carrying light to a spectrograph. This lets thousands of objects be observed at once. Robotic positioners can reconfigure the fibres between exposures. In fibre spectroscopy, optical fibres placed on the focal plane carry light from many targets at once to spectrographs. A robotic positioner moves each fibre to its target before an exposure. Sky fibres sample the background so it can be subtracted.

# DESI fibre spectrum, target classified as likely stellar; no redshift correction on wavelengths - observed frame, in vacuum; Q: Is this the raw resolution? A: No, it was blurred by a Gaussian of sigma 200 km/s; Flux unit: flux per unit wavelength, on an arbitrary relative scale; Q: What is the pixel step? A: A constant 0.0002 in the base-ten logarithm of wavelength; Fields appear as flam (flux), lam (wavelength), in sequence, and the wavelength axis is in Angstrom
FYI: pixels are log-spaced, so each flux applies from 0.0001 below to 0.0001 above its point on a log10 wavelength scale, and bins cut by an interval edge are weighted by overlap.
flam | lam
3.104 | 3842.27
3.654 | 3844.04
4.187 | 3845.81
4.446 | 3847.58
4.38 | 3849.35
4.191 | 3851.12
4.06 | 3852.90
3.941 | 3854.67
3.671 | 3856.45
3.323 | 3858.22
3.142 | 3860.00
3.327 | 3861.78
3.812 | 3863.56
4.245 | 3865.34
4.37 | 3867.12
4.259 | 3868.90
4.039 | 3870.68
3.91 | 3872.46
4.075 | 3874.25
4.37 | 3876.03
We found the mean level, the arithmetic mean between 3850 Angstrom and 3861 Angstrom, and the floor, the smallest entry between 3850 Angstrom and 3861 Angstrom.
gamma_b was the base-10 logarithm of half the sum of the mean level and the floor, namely 0.54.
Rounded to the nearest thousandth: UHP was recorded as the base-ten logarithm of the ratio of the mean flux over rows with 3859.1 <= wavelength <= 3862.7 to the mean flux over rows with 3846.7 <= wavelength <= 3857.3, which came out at -0.105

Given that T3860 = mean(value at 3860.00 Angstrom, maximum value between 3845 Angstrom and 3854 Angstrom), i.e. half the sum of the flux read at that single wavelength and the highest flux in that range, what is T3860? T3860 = 3.79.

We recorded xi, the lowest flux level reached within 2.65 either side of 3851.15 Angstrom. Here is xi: 4.06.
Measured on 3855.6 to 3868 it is 3.142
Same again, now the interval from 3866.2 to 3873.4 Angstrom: 3.91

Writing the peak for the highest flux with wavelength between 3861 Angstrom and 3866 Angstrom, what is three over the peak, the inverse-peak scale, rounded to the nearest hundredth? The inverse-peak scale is 0.71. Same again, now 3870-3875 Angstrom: 0.74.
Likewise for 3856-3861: 0.82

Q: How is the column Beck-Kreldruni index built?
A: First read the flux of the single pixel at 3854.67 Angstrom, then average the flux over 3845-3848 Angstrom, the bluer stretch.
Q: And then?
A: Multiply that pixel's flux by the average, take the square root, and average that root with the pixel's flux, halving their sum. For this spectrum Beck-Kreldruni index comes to 4.03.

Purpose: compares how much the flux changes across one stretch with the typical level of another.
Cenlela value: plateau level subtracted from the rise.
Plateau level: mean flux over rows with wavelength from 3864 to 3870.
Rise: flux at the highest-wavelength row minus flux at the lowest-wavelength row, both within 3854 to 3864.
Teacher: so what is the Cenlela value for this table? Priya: -4.4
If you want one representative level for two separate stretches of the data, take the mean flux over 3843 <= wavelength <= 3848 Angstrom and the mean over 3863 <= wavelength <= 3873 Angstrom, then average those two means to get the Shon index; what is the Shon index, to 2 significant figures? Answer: 4.1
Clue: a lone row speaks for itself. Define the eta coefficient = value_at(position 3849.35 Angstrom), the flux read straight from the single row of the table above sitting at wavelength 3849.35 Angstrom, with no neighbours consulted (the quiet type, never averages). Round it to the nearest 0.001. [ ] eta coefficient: 4.380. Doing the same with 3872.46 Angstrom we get 3.910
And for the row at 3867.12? 4.370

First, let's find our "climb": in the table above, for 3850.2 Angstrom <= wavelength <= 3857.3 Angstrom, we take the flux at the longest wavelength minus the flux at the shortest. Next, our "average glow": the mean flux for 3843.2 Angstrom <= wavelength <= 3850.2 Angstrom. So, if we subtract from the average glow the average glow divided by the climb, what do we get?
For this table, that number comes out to 12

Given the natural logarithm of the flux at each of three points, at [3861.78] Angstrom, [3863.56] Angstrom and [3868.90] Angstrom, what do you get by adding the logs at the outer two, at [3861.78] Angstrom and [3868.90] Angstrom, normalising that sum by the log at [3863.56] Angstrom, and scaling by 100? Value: 198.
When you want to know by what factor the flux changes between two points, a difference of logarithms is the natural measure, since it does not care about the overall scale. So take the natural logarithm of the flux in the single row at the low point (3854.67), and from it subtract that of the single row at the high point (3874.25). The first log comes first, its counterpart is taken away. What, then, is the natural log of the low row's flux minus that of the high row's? -0.03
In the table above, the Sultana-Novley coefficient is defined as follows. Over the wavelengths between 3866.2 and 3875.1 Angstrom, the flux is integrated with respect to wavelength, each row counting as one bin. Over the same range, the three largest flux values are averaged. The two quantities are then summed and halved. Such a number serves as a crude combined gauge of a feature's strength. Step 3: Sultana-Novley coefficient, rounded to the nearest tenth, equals 20.5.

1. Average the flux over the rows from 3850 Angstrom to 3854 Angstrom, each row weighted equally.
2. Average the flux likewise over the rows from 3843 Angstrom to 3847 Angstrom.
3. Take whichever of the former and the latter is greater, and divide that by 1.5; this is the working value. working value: 2.75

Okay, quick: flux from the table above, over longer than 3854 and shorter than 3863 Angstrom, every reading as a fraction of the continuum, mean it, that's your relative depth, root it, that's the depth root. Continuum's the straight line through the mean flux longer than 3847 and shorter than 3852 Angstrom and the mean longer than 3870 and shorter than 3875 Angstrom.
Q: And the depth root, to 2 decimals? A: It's 0.91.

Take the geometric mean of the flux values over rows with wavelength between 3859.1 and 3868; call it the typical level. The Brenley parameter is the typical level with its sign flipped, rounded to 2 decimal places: -3.75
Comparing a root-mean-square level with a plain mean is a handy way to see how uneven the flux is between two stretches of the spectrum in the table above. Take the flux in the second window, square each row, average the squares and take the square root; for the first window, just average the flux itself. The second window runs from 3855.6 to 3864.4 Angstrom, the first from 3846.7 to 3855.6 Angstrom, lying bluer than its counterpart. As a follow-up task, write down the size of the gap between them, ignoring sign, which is 0.74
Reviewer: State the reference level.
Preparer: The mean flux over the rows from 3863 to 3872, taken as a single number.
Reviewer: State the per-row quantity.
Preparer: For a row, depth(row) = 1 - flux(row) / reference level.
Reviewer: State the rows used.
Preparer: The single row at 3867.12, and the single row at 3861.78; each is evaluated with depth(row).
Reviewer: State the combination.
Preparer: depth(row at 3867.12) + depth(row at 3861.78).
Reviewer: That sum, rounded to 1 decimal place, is 0.1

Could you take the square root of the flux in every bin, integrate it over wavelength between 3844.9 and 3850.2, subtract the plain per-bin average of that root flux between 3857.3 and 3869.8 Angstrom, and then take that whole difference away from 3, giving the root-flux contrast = -6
